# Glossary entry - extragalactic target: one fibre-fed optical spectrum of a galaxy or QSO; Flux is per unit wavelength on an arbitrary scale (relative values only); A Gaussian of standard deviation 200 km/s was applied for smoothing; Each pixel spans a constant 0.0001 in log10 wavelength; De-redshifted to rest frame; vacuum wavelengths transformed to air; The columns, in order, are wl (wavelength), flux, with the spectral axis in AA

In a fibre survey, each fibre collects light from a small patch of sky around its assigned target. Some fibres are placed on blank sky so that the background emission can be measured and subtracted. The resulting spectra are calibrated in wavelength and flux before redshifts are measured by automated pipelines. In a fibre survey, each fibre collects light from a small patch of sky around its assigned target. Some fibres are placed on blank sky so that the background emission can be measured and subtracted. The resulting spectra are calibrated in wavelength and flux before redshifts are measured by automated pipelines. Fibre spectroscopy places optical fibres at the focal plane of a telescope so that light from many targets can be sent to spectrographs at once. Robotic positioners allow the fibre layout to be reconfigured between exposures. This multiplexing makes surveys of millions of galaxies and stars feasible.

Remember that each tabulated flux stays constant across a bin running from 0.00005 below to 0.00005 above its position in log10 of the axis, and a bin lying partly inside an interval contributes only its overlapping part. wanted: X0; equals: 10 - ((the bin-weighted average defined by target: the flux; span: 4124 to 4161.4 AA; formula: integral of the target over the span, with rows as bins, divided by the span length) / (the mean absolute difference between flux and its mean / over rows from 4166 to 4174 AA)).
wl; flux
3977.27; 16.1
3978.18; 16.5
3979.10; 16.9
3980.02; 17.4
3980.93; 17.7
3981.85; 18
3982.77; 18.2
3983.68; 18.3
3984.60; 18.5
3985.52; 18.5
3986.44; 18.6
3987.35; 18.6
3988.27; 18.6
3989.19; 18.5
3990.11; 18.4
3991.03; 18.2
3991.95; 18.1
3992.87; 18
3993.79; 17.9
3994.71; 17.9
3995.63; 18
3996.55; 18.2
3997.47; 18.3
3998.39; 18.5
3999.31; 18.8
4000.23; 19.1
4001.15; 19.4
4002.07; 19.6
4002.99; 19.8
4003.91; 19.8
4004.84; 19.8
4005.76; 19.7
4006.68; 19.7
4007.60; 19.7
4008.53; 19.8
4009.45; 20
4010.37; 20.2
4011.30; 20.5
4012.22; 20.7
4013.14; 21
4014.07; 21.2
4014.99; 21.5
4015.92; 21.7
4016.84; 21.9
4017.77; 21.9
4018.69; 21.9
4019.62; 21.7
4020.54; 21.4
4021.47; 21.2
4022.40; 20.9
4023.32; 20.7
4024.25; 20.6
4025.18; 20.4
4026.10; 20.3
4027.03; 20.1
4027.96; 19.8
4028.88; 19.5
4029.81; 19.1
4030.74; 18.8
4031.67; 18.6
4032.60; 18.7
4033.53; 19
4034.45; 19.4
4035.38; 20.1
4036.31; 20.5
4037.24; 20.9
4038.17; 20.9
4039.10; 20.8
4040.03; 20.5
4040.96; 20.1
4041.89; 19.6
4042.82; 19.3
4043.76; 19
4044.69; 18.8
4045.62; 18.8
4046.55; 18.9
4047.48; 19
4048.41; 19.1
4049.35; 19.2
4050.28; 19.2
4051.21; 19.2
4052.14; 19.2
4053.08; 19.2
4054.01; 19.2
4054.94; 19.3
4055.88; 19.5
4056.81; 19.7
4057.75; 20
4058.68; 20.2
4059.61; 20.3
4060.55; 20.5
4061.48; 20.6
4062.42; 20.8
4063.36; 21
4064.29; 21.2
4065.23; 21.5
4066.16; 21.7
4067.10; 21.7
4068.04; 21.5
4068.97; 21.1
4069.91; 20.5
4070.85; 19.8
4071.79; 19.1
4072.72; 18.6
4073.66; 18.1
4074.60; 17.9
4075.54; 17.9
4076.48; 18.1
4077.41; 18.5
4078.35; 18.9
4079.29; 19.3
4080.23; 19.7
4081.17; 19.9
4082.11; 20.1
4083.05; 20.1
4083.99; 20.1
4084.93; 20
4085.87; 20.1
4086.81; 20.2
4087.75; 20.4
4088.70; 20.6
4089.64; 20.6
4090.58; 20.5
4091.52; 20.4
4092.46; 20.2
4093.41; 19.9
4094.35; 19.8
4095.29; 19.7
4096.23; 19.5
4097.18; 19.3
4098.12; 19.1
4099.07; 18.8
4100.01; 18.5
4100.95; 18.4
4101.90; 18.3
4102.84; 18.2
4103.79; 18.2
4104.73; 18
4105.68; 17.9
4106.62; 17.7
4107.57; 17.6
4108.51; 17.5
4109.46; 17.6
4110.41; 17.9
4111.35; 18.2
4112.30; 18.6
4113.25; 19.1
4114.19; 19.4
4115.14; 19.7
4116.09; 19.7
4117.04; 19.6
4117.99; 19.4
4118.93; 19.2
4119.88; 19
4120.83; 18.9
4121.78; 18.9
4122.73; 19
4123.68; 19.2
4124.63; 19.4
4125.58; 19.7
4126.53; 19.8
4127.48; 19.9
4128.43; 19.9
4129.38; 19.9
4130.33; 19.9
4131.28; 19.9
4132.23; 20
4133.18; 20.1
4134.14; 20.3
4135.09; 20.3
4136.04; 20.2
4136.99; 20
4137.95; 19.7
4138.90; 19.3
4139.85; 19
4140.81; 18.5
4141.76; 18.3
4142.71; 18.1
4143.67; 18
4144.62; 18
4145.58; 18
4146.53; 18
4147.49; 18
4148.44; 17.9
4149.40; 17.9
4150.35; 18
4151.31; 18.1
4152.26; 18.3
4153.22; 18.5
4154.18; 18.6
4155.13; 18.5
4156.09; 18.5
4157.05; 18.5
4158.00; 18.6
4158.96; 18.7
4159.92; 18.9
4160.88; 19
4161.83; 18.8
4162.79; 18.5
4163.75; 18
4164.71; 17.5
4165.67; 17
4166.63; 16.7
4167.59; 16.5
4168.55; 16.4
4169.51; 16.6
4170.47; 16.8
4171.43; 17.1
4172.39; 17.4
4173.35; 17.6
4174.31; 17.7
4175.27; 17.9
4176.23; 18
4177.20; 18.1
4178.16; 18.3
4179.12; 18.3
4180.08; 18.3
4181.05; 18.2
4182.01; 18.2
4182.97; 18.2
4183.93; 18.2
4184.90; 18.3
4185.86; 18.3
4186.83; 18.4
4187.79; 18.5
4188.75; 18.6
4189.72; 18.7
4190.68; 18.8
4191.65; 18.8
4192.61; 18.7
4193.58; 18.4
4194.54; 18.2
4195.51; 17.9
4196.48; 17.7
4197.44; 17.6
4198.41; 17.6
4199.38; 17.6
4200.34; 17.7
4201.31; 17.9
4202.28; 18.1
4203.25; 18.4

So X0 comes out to -43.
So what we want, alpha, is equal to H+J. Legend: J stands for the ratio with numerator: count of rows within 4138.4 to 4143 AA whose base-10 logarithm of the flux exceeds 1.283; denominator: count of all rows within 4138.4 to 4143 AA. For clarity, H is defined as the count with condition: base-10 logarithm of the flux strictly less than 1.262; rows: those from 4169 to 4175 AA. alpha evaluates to 6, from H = 6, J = 0.2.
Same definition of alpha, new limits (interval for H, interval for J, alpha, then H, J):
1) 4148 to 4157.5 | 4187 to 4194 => 4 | 4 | 0.0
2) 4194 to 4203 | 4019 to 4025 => 10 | 9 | 1.0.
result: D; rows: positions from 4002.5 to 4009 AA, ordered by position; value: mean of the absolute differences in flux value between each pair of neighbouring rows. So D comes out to 0.033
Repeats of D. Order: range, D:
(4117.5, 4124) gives 0.133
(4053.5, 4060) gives 0.183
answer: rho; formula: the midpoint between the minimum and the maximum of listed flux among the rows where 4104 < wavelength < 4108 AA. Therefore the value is 17.8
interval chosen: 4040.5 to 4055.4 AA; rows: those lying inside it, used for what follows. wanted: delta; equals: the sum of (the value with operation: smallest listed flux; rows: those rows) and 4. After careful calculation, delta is 22.8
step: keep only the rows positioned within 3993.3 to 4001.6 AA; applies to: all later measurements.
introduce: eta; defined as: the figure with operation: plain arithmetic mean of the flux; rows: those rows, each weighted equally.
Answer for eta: 18.5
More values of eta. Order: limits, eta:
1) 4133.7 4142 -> 19.5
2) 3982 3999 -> 18.3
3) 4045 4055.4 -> 19.1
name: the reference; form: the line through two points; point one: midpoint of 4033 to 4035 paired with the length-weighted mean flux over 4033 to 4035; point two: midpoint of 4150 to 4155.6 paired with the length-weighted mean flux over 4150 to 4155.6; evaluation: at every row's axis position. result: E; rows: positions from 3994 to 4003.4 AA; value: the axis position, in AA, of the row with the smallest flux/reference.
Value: 3994.71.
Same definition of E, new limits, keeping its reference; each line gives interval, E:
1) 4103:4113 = 4108.51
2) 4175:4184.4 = 4175.27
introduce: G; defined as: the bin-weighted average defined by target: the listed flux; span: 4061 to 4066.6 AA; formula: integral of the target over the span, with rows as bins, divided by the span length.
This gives 21.1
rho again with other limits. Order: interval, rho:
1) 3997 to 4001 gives 18.7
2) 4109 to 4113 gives 18.1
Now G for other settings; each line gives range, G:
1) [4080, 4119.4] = 19.2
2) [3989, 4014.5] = 19.2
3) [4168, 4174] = 17.0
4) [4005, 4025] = 20.8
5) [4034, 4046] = 19.9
